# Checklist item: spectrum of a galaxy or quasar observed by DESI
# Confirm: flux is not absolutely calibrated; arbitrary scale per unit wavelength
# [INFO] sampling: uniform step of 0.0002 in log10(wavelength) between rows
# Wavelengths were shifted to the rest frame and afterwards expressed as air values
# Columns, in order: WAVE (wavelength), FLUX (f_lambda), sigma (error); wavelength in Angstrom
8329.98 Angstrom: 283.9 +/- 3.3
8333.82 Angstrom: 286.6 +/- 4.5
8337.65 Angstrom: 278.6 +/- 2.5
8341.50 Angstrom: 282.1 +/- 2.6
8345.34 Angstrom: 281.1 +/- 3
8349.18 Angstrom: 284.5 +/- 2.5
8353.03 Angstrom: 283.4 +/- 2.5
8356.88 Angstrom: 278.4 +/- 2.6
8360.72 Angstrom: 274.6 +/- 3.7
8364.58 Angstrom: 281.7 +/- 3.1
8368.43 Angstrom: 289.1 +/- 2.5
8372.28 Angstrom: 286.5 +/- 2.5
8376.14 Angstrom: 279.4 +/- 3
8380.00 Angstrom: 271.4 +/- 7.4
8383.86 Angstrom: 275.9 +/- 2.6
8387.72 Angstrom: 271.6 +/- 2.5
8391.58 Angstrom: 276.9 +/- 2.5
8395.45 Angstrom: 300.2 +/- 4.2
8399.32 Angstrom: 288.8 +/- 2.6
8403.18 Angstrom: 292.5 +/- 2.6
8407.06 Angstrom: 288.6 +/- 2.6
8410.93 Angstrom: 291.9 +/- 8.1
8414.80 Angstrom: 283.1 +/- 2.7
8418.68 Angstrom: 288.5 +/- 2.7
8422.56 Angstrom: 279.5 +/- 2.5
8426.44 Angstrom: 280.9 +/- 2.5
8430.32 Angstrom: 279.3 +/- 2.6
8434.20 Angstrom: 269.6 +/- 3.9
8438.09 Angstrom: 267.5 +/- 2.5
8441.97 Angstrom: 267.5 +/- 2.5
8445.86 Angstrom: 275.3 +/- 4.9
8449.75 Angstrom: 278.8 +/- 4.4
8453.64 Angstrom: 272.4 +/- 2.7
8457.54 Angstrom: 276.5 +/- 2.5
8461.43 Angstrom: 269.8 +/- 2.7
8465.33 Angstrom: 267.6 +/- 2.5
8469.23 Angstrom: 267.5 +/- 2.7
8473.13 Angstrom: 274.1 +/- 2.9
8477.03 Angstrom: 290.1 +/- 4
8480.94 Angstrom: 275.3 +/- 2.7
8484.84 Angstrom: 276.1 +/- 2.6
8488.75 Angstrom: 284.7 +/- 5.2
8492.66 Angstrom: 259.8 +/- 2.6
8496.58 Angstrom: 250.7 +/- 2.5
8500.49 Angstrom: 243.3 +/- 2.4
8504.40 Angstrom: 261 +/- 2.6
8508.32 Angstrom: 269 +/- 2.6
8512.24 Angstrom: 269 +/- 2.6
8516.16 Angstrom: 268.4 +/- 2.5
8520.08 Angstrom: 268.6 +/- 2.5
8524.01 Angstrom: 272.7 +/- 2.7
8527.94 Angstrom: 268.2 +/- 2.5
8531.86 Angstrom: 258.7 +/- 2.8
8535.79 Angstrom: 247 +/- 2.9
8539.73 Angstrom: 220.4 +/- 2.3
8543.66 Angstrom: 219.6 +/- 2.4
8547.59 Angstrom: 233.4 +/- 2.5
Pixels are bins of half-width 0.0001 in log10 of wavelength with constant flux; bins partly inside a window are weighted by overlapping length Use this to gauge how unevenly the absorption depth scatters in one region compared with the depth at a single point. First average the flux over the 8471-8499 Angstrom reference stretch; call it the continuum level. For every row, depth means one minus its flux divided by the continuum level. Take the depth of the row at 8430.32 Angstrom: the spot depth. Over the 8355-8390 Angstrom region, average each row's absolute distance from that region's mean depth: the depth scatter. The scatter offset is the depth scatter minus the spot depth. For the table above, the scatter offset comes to 0.04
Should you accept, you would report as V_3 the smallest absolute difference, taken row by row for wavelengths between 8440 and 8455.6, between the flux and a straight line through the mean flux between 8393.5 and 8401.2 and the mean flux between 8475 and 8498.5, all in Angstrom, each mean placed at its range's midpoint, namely 3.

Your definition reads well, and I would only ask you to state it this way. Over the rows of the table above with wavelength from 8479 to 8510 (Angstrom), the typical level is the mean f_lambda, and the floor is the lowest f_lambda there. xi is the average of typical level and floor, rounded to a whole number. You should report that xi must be 254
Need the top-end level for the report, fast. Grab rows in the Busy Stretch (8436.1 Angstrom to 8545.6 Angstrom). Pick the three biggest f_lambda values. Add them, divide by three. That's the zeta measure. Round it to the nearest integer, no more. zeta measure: 285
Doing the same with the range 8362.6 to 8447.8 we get 295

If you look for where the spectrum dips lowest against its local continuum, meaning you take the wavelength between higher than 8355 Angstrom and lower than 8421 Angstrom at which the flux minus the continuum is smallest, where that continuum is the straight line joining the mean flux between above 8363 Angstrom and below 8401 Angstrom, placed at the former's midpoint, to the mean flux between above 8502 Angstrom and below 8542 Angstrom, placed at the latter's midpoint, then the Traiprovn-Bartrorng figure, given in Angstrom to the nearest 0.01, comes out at 8380.00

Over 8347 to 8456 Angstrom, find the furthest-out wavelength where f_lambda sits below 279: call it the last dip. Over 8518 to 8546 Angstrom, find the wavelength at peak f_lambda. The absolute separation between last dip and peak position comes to 70.4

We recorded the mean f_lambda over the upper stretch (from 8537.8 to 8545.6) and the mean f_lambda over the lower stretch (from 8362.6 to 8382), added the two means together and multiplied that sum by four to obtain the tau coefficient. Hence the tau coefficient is 2006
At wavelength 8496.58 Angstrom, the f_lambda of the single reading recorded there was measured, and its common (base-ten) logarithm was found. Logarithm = 2.40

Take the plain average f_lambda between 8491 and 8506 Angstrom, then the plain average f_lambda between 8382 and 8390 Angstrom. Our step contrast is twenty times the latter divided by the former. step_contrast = 21.6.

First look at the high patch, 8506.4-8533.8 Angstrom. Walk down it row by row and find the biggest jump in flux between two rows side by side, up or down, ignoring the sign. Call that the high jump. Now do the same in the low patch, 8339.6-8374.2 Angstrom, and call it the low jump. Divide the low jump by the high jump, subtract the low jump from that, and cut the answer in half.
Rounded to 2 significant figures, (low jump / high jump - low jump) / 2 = -3.3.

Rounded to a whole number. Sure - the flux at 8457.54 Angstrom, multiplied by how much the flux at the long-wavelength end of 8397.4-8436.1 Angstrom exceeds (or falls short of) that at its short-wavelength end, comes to -5309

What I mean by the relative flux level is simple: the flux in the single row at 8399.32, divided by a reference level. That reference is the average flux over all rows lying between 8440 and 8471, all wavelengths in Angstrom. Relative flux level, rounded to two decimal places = 1.06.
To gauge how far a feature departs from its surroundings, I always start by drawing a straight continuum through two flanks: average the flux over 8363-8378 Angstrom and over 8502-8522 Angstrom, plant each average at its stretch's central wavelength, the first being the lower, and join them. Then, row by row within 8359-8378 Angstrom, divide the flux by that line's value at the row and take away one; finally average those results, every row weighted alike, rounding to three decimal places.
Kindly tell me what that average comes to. -0.008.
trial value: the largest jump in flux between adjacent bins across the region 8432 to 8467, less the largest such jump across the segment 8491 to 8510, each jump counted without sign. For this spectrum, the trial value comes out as -10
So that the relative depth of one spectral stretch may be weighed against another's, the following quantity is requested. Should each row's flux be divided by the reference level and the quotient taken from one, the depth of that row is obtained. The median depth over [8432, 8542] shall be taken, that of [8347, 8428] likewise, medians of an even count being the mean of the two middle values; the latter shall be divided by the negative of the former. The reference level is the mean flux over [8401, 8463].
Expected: 0.4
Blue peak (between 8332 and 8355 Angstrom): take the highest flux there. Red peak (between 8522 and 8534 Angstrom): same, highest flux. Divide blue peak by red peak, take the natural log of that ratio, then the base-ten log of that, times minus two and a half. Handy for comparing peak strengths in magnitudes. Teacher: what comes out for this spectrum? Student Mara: 3.26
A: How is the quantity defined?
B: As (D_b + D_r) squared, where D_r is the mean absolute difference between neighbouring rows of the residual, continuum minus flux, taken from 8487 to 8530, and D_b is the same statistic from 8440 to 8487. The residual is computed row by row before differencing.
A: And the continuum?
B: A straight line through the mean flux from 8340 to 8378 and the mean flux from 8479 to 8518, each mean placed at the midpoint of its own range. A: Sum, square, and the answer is 197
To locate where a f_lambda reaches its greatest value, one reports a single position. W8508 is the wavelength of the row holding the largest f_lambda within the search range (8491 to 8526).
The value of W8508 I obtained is 8524.01 Angstrom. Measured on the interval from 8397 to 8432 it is 8403.18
